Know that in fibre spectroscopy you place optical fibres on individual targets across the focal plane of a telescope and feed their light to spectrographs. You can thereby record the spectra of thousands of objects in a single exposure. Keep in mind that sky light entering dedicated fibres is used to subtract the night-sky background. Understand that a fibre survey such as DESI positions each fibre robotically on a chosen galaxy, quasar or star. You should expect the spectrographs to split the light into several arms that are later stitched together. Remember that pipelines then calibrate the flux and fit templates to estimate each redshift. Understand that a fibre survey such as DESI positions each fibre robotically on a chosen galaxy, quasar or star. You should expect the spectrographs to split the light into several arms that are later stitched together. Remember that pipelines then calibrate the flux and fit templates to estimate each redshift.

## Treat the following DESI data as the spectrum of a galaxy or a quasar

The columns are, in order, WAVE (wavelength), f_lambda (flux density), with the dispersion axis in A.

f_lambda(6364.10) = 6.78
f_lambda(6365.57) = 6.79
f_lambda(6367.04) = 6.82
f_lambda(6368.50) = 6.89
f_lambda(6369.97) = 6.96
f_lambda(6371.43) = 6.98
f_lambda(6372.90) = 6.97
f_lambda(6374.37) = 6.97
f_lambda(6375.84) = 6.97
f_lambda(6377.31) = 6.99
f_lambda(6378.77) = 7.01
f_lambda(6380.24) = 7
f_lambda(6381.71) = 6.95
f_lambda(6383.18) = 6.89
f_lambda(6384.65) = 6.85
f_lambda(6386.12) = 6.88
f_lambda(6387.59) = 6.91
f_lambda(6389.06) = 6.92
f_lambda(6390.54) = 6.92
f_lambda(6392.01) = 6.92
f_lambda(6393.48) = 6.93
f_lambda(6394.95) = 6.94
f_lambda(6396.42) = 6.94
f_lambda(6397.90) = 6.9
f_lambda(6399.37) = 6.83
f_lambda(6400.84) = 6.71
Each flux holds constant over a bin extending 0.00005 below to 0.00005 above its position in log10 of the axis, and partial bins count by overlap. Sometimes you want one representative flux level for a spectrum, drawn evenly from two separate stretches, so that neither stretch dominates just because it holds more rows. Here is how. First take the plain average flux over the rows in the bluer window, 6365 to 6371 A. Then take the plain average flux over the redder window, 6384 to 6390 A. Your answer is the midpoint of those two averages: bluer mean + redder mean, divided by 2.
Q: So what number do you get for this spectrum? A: 6.88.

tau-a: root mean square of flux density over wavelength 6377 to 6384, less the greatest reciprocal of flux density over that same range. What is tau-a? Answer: 6.82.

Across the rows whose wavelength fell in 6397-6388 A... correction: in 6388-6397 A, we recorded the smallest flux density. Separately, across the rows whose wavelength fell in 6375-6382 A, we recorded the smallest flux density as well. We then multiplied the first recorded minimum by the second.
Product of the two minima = 48.1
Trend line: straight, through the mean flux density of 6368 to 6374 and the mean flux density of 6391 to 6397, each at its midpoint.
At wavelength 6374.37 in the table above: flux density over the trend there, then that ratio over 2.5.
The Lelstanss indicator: 0.401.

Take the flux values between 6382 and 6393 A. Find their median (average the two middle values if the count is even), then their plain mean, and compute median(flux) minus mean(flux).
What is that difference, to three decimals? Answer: 0.011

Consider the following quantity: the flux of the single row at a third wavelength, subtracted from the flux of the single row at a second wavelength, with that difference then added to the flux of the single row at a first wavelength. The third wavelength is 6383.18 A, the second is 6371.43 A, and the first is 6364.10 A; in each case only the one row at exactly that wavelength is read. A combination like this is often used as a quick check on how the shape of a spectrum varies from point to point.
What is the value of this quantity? 6.87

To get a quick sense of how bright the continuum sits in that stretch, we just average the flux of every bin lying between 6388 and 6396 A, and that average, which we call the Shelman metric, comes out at 6.93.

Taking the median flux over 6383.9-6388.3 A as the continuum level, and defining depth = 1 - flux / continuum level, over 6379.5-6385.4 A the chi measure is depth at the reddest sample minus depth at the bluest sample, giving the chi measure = 0.022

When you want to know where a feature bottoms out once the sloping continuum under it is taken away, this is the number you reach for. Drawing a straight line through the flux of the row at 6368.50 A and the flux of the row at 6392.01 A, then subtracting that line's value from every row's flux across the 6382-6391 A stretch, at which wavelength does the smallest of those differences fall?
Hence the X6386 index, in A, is 6384.65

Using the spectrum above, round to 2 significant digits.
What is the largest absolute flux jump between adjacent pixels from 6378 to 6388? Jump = 0.060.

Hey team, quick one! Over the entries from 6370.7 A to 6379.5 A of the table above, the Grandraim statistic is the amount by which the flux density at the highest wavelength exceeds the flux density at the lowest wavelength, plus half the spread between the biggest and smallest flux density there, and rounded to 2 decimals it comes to 0.05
